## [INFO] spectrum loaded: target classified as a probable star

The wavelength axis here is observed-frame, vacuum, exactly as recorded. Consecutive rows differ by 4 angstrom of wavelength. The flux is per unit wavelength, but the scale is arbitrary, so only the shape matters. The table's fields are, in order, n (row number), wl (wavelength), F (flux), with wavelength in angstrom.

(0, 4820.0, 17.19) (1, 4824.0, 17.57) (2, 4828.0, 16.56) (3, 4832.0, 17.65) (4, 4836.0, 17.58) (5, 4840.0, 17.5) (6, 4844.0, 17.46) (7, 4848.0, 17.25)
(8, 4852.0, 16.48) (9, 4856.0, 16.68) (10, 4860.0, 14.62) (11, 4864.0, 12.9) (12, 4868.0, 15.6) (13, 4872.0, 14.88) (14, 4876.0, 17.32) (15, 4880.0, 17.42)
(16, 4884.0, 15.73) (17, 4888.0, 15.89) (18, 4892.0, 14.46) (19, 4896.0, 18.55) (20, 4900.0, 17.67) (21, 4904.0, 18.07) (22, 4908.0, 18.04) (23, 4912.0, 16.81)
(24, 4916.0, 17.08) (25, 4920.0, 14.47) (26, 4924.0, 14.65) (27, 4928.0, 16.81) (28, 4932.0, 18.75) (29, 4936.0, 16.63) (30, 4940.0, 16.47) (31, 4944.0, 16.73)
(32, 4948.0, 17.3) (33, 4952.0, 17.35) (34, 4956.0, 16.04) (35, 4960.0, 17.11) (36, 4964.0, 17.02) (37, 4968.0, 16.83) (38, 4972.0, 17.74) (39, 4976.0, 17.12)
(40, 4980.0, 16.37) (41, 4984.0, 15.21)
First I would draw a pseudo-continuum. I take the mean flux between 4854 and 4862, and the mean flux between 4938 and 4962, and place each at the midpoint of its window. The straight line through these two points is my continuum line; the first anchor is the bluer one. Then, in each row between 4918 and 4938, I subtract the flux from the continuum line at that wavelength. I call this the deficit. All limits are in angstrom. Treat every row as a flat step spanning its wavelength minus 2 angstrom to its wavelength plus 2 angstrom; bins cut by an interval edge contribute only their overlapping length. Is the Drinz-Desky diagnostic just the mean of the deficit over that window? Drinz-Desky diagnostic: 0.29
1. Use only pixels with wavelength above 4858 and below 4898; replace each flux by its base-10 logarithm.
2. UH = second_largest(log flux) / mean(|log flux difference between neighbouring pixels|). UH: 26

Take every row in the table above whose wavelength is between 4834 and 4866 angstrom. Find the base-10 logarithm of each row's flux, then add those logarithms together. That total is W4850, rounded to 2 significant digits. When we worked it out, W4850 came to 9.7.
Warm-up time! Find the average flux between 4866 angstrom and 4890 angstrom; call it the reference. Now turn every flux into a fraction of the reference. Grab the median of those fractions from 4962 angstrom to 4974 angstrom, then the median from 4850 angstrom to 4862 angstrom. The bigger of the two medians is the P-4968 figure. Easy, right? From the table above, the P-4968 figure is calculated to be 1.05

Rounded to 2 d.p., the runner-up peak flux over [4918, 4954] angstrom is 17.35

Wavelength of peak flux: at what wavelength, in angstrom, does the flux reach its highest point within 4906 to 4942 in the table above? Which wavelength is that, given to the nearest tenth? 4932.0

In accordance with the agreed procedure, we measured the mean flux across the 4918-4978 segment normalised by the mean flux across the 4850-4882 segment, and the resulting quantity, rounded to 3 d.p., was 1.063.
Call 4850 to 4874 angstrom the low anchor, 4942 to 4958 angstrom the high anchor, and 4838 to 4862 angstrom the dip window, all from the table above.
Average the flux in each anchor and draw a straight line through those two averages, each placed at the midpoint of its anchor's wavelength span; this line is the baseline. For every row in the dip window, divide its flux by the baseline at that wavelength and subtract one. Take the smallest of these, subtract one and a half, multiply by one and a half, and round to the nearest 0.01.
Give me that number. -2.30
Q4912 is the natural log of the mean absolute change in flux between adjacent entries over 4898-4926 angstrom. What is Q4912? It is -0.2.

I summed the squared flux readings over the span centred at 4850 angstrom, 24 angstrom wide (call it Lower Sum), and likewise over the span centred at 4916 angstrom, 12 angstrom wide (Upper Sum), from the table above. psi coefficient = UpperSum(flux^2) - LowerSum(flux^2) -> -889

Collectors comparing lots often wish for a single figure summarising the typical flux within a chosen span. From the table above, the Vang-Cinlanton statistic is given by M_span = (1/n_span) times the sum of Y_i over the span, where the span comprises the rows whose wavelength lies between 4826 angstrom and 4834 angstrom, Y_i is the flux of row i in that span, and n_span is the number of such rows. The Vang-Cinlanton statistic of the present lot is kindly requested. 17.1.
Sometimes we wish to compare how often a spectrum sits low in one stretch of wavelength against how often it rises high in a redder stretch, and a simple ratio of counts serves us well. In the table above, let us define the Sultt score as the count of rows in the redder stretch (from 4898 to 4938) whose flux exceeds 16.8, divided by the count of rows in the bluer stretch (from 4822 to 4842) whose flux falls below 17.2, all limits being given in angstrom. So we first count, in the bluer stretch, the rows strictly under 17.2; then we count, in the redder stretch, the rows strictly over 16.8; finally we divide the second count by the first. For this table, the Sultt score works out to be 7.0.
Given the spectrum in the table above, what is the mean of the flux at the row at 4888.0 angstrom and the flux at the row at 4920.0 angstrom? 15.2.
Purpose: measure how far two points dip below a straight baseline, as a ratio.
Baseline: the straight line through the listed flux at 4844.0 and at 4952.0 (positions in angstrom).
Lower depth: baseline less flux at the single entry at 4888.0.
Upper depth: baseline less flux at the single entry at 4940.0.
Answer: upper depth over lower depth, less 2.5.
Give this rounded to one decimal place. -1.9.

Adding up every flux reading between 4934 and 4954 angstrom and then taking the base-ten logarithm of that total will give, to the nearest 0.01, 1.93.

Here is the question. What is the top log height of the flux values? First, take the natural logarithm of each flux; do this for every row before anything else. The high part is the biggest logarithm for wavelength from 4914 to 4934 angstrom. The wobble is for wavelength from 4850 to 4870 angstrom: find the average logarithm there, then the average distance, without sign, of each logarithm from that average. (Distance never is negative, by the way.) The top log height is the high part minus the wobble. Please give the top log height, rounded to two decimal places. 2.85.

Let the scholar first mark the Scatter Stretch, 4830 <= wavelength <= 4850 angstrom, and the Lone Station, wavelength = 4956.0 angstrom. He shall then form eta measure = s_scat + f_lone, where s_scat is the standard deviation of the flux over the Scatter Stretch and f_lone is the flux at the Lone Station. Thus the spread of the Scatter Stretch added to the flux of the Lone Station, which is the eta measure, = 16.2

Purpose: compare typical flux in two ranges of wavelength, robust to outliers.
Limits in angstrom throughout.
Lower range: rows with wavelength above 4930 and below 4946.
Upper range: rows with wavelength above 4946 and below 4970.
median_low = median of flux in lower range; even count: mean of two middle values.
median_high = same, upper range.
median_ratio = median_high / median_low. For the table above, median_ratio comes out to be 1.02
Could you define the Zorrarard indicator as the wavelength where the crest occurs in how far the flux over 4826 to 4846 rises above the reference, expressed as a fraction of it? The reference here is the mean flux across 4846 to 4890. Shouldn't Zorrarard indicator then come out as 4832.0 angstrom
